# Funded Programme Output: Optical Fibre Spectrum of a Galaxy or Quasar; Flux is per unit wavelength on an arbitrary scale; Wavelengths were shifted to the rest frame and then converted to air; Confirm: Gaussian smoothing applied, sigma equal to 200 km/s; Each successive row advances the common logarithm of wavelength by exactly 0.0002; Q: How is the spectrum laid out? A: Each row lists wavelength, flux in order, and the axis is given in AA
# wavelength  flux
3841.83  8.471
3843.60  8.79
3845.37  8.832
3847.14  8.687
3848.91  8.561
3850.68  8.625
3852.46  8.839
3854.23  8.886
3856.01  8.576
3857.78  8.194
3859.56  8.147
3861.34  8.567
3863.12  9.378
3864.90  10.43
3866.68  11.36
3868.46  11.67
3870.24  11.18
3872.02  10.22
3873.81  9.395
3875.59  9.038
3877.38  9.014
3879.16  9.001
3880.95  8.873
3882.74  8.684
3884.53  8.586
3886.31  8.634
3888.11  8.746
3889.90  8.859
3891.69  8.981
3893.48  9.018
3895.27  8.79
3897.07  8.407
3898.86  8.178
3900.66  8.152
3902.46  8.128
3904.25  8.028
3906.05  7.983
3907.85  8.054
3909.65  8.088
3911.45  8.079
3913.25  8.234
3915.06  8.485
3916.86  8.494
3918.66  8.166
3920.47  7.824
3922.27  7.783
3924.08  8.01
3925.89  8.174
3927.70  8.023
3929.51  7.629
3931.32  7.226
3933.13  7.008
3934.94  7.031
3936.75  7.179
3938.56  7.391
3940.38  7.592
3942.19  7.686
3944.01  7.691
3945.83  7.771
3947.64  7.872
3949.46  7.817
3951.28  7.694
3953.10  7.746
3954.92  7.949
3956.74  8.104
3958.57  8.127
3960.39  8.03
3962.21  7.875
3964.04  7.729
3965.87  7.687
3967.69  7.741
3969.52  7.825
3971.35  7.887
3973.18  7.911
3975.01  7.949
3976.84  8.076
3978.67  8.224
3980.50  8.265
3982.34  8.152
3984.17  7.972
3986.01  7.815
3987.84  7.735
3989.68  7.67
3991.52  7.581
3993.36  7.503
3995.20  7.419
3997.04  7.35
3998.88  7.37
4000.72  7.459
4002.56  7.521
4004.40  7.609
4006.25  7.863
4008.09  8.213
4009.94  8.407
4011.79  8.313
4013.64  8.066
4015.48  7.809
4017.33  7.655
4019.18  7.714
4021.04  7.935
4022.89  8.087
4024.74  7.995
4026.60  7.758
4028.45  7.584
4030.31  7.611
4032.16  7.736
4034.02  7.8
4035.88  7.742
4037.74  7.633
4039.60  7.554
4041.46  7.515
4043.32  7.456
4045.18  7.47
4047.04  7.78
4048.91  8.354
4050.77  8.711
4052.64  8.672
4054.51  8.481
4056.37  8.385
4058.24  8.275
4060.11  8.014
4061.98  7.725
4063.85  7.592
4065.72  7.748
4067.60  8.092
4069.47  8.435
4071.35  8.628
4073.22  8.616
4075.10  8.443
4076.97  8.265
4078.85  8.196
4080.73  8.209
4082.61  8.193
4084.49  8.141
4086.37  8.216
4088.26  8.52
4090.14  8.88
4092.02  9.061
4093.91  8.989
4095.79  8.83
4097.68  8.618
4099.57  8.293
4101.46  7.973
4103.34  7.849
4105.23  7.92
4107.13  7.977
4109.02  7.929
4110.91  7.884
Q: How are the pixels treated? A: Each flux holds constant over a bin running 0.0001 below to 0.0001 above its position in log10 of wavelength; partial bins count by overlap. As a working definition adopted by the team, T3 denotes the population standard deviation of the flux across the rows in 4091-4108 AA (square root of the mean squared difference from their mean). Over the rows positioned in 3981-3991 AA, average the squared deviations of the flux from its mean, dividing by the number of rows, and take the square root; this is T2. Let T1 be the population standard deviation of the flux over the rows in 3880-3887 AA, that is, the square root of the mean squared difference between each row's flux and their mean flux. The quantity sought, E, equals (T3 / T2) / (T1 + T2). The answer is 9.40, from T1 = 0.11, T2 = 0.17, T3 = 0.46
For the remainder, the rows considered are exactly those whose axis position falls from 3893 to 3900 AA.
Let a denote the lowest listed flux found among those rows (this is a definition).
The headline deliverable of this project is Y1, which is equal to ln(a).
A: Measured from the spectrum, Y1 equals 2.10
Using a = 8.178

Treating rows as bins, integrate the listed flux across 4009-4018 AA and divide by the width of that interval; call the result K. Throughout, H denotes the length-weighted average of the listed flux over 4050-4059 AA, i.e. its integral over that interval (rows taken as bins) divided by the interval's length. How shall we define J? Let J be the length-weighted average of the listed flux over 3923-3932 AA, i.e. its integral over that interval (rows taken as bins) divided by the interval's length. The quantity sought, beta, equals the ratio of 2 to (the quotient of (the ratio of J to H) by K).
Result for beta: 17.5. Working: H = 8.50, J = 7.8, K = 8.1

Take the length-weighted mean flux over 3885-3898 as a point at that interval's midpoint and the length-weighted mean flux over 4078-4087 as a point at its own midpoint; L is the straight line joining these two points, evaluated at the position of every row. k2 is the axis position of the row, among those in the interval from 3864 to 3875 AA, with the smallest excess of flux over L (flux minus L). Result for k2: 3873.81 AA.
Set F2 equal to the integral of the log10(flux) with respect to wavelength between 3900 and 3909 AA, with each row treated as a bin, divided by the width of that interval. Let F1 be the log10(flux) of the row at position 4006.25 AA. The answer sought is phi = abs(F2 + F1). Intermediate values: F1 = 0.896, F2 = 0.91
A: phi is 1.80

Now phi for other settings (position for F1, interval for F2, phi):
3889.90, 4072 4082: 1.87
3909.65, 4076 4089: 1.82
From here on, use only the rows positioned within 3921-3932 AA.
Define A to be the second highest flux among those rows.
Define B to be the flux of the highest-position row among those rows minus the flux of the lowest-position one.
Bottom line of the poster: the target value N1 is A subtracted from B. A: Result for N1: -8.58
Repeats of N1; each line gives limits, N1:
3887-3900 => -9.55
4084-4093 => -7.96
